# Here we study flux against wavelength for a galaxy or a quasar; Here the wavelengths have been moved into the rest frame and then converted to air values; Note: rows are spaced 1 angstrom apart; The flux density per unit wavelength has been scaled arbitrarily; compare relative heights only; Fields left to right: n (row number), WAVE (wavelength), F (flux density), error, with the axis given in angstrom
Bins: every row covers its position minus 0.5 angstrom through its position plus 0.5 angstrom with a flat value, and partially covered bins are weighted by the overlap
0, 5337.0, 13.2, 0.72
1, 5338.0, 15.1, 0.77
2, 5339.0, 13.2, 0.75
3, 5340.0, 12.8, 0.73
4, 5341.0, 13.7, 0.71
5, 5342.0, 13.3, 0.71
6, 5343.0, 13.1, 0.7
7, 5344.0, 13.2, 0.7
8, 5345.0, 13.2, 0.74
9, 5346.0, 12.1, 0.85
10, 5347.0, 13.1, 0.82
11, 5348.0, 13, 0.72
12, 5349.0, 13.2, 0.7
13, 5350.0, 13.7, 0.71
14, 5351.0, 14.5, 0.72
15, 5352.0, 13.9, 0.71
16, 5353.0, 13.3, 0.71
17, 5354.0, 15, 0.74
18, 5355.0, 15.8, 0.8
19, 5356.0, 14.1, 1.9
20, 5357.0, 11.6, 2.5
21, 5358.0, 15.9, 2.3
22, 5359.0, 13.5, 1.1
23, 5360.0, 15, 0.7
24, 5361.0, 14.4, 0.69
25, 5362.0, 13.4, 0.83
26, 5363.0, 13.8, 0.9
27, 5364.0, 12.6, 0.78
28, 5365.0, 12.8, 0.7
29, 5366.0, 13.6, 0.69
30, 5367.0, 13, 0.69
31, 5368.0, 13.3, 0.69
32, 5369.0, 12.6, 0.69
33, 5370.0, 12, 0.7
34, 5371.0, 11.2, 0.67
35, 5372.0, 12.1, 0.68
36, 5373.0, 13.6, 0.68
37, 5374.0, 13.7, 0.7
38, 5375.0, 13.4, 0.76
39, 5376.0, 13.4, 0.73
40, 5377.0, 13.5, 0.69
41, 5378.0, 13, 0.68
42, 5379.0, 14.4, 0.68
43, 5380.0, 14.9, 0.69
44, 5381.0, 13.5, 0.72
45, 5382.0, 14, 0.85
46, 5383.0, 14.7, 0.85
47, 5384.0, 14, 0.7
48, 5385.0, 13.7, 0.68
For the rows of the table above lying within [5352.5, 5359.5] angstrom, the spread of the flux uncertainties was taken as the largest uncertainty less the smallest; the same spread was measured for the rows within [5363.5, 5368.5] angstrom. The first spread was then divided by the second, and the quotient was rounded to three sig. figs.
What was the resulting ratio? 19.9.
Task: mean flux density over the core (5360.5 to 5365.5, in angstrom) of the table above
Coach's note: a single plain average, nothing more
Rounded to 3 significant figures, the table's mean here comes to 13.4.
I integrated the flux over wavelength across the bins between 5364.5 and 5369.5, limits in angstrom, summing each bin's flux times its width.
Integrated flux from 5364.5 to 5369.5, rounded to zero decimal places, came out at 65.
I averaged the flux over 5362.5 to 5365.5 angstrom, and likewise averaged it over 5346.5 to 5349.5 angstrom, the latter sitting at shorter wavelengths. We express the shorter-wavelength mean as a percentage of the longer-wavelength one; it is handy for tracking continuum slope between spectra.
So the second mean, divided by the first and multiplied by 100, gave 100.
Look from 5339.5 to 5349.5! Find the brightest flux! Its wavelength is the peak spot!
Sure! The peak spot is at 5341.0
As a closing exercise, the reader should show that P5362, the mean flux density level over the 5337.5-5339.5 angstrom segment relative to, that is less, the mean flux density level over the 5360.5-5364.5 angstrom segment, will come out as 0.6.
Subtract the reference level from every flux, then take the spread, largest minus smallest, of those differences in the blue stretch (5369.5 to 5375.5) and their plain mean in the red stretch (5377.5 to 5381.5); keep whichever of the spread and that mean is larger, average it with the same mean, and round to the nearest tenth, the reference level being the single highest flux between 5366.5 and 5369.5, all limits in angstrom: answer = 1.6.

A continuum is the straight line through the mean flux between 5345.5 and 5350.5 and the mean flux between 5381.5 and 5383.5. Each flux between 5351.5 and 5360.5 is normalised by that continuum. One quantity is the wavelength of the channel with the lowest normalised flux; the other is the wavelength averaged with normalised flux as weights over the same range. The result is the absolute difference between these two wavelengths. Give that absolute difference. 1.0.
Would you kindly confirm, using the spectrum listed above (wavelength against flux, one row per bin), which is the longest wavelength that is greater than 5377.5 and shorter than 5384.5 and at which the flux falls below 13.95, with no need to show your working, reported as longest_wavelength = 5381.0 angstrom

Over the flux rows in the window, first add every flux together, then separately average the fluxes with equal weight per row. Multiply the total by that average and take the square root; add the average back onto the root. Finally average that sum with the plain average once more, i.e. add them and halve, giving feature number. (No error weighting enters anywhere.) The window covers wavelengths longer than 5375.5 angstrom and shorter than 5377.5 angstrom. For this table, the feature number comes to 23.0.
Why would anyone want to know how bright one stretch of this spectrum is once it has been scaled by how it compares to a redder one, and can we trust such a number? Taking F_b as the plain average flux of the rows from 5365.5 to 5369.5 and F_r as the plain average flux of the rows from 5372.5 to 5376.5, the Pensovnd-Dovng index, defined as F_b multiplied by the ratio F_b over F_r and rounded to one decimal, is 12.7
